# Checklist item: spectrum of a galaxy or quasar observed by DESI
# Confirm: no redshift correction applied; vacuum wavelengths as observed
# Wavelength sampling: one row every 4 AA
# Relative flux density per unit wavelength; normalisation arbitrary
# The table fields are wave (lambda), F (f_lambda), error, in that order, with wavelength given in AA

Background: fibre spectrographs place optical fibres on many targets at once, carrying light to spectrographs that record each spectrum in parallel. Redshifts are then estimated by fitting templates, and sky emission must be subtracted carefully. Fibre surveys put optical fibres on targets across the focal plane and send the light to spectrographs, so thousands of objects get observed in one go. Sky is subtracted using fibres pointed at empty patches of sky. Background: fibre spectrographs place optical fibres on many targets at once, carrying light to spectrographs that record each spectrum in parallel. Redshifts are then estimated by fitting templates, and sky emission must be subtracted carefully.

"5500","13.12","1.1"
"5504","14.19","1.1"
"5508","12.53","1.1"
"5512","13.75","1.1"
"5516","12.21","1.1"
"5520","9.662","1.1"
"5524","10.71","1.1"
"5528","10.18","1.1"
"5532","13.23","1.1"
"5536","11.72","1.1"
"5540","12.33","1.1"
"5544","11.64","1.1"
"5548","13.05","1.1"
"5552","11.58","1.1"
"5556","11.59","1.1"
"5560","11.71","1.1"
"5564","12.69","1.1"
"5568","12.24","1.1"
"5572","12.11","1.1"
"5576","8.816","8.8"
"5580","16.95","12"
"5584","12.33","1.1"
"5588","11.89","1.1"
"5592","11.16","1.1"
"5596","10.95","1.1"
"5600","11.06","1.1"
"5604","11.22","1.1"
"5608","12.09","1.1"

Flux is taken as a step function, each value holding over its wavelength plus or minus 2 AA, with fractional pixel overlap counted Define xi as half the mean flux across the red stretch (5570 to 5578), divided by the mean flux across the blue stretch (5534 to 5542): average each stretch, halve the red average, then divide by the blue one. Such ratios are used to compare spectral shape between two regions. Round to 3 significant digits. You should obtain 0.435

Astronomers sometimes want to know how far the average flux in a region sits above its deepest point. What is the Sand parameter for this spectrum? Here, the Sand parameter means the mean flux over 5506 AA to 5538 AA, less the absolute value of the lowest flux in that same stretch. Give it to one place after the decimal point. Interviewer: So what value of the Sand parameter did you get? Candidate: 2.1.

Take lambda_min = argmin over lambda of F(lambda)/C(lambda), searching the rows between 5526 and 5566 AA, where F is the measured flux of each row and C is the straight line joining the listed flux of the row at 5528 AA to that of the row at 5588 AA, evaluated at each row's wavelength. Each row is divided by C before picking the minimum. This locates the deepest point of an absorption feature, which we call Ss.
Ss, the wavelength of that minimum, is 5528 AA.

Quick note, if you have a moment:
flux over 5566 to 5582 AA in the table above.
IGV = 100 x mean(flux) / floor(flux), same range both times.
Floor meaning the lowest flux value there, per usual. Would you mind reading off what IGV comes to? 142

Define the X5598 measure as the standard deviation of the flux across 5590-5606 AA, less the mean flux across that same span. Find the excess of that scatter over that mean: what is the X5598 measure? -11.0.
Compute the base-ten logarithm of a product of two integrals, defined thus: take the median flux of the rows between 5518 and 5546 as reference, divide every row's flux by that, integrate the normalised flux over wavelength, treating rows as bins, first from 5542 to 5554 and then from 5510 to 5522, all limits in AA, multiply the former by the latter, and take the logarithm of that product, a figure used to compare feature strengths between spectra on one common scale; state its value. 2.18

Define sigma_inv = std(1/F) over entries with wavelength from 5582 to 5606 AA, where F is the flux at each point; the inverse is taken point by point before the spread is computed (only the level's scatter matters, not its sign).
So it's 0.004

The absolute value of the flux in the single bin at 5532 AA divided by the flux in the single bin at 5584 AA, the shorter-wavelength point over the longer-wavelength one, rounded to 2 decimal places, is 1.07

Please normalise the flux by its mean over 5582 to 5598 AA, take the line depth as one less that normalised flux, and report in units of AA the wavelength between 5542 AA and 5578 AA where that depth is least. 5548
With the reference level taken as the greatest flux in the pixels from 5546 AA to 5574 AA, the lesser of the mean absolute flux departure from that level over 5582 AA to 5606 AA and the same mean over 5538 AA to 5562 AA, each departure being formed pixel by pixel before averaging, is 1.07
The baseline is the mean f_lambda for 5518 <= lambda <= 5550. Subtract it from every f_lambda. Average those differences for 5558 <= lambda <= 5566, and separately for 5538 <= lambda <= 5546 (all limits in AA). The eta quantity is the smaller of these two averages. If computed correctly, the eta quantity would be 0.42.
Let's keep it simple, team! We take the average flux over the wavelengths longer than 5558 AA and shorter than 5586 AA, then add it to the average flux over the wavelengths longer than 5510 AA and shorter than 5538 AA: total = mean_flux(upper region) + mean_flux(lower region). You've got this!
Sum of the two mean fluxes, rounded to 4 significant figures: 24.04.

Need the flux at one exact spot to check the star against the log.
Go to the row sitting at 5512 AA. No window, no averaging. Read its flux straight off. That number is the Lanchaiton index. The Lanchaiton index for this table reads 13.75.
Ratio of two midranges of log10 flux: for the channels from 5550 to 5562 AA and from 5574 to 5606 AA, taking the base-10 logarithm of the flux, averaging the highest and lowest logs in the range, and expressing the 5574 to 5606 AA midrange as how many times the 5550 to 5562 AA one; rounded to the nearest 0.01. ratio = 1.02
